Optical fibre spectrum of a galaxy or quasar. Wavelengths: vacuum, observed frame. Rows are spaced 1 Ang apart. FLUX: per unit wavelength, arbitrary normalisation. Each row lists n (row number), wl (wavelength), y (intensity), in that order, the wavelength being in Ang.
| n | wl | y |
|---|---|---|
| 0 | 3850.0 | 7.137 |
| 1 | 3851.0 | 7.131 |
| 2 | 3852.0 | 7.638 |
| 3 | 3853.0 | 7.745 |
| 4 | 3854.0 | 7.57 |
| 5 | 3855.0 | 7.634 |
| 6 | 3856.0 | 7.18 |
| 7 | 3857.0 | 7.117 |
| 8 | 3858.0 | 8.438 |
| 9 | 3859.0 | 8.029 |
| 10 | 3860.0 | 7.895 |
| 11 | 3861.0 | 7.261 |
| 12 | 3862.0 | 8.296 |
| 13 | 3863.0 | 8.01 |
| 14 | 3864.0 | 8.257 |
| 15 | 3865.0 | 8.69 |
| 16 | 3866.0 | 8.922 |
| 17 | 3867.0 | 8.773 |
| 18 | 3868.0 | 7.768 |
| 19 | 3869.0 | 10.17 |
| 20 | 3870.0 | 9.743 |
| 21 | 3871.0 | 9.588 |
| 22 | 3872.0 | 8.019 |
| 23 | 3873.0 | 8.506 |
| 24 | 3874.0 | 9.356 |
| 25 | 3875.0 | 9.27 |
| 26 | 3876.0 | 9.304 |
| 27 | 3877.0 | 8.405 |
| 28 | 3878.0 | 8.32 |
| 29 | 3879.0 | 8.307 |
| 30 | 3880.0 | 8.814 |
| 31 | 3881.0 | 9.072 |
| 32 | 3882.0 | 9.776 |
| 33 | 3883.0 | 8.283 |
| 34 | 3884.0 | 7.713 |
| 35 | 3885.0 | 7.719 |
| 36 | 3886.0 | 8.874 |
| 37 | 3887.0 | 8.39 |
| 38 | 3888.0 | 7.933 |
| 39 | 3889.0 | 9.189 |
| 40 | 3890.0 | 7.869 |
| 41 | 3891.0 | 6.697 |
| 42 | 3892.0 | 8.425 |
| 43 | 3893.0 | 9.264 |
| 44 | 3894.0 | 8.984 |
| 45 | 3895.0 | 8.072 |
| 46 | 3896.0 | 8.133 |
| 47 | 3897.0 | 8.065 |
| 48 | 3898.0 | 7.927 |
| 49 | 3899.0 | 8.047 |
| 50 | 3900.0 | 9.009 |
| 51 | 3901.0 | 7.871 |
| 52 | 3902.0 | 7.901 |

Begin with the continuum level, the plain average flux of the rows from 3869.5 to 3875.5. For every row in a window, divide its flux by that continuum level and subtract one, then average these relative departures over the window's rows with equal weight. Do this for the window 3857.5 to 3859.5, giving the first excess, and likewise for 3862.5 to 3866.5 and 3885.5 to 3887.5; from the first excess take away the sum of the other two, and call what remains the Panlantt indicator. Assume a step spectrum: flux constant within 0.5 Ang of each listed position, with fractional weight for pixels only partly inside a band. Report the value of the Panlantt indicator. 0.02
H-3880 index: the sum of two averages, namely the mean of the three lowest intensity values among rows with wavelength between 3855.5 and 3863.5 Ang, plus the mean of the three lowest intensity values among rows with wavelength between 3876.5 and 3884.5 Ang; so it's 15.3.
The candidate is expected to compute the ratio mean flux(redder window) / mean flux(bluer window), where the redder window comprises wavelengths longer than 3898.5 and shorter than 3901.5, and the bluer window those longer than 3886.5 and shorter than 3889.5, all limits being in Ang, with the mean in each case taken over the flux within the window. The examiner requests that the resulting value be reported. 0.98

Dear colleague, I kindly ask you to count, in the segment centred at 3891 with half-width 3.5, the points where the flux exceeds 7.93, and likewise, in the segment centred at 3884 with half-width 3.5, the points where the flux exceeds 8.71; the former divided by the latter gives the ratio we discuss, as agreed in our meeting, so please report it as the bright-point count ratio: 1.7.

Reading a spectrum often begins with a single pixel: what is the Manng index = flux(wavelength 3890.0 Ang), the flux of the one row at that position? 7.869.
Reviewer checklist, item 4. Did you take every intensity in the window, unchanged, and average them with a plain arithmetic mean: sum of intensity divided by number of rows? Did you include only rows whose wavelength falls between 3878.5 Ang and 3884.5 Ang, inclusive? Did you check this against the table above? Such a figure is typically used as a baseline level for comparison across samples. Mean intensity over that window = 8.7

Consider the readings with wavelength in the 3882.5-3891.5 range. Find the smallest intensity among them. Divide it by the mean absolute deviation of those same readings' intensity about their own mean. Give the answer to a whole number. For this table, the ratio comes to 12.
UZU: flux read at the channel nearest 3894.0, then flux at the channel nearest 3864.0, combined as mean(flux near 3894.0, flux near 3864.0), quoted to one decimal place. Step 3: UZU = 8.6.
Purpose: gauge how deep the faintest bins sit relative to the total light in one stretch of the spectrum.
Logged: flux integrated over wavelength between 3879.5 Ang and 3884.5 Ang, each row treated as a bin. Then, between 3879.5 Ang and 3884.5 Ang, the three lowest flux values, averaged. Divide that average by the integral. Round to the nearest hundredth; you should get 0.19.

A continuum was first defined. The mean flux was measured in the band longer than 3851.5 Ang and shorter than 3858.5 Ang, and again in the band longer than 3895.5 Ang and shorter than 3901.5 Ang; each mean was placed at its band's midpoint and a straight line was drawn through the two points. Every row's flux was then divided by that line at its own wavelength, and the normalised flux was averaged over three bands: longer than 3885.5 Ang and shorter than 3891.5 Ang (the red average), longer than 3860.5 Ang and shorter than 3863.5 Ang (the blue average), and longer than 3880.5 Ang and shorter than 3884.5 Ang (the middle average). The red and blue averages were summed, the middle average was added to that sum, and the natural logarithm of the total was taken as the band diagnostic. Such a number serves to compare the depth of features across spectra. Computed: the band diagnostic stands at 1.14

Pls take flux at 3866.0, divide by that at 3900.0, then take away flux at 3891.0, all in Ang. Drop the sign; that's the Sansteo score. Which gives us 5.71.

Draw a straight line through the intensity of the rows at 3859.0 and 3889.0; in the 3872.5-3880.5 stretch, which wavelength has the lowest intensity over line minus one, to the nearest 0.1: 3879.0 Ang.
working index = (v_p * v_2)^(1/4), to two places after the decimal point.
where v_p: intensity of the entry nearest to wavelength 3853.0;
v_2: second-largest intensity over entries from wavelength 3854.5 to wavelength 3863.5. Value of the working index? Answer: 2.83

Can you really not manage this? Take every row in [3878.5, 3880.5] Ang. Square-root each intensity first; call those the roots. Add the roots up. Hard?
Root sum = 5.85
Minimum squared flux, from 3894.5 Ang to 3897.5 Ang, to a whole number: 65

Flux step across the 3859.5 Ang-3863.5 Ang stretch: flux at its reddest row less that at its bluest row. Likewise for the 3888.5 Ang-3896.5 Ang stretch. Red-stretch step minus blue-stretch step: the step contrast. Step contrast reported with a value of -1.2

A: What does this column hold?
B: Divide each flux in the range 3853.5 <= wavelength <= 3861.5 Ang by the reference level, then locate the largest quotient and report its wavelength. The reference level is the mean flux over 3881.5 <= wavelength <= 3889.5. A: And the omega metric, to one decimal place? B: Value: 3858.0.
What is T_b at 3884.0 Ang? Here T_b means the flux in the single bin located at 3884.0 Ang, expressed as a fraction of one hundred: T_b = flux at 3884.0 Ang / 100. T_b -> 0.077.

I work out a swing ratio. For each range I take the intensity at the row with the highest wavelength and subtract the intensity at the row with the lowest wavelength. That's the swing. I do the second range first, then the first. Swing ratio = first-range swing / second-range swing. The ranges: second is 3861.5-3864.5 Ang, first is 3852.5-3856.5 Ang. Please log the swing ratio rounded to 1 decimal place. 14.5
